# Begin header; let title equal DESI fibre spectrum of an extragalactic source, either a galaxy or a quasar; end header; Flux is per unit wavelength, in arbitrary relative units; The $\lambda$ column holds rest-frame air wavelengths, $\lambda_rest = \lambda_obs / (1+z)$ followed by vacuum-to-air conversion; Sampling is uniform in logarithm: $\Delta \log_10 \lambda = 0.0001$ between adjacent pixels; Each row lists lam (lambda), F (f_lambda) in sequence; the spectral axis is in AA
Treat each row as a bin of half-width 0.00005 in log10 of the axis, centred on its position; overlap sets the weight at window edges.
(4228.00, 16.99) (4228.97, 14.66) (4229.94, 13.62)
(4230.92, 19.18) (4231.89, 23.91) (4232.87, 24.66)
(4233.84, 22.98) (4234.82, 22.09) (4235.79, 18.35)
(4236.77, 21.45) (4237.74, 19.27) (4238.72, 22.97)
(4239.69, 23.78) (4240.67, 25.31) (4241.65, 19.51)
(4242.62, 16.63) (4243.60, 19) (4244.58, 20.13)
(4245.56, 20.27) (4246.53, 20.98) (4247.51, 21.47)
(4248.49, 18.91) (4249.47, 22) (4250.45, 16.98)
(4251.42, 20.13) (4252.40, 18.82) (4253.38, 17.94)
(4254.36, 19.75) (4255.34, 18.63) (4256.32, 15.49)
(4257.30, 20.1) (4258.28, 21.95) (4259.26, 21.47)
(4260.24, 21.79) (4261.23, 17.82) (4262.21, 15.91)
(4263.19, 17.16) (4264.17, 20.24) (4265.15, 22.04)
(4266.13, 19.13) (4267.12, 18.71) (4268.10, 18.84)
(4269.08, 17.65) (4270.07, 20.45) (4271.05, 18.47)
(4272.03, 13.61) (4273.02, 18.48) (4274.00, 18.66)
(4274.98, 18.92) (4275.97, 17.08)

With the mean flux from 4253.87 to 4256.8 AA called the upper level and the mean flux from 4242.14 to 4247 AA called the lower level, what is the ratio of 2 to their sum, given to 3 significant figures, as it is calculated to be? 0.0535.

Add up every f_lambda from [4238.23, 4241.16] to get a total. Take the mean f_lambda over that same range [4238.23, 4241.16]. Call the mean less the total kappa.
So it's -48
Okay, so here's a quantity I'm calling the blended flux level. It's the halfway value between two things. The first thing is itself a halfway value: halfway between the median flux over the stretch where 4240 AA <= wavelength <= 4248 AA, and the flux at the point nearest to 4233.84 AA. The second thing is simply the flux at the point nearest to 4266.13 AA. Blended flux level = 20.4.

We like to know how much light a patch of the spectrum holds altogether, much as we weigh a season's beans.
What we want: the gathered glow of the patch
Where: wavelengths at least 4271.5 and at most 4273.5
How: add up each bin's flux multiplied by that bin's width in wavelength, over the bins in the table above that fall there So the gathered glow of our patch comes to 32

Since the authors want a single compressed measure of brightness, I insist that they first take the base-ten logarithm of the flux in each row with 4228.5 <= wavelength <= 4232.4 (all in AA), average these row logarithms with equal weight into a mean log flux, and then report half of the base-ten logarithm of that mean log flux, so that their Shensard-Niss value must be 0.0468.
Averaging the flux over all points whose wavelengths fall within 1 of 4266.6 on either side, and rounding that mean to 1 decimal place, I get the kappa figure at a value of 18.9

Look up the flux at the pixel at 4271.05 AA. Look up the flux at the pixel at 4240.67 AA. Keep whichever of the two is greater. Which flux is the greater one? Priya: 25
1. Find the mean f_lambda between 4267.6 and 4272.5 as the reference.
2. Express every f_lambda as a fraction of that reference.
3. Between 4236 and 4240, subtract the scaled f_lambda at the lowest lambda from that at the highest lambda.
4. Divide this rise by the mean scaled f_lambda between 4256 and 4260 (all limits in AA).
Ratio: 0.1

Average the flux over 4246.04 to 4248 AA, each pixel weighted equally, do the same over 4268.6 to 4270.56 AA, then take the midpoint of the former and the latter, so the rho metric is 20.1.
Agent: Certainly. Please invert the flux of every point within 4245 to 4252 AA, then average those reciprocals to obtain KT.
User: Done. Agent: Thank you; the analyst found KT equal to 0.0501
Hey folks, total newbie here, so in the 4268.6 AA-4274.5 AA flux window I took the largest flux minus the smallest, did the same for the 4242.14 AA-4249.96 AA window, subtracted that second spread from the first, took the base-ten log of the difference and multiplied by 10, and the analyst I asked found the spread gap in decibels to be 1.7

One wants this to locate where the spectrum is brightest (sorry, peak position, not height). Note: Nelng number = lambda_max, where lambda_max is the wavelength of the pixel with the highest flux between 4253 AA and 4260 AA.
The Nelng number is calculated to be 4258.28 AA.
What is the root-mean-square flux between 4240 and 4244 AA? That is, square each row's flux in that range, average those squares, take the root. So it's 20.4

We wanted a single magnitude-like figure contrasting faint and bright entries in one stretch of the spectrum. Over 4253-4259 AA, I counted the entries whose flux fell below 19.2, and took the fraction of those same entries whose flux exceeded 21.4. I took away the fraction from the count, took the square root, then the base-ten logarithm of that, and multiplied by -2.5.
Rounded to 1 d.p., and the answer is -0.6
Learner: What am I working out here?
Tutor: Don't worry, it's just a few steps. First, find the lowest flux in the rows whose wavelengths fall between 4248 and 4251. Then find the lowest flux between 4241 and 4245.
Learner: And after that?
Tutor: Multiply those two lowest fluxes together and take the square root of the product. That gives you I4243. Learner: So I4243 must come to 16.8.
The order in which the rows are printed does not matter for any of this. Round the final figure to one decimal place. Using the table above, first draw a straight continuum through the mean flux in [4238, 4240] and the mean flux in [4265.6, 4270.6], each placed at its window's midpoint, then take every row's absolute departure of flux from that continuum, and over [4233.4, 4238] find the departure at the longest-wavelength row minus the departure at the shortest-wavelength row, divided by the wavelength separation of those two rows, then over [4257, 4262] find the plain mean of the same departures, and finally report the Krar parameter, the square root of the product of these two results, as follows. 1.1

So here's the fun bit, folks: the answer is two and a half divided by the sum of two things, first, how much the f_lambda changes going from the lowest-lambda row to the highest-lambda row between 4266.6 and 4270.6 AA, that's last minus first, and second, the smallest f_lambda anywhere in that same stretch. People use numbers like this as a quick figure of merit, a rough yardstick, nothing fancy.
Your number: 0.129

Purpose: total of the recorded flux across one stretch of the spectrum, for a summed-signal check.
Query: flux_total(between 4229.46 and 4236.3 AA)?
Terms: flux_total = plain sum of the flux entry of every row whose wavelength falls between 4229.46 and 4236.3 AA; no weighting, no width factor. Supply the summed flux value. 145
